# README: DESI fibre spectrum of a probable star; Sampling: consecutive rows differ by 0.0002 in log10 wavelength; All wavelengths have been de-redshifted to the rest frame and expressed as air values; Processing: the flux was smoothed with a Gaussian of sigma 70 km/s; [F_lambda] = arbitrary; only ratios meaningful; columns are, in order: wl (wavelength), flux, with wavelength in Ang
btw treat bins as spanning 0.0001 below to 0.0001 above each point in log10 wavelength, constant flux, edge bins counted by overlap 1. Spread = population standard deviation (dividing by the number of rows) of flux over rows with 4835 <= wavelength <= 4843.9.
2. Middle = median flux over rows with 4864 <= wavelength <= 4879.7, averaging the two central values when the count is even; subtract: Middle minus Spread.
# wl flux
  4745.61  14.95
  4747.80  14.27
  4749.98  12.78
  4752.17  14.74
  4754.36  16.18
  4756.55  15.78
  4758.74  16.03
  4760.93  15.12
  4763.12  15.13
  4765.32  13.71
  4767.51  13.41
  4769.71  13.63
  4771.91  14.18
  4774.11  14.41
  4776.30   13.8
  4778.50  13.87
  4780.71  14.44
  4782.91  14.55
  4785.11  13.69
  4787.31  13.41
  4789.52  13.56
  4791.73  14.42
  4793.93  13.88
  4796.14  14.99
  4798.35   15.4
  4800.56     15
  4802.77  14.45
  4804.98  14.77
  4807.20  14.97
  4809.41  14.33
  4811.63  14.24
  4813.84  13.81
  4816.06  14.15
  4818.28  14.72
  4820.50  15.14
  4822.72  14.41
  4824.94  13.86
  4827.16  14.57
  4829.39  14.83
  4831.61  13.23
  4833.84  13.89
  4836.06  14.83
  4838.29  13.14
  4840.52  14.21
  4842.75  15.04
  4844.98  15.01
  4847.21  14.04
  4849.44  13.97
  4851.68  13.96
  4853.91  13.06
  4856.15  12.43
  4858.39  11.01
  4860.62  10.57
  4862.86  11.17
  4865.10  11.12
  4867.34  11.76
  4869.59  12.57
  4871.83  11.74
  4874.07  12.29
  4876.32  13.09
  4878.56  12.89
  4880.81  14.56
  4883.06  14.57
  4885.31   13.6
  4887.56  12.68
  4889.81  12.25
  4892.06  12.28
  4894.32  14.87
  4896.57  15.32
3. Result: 11.6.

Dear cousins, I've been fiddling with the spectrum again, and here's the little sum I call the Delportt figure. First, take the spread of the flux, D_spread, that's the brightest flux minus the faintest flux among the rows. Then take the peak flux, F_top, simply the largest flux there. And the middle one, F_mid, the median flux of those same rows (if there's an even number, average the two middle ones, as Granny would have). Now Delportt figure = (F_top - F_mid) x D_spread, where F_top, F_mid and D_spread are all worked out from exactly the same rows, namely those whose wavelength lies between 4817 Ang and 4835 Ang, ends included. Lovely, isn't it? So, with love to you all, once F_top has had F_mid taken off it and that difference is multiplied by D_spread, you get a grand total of 1.2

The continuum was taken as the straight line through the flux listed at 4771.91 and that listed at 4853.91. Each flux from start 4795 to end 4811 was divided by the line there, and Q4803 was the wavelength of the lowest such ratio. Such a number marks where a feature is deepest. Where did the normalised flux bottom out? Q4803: 4809.41 Ang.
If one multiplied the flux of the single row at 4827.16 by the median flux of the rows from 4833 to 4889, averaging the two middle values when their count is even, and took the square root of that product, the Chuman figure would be 13.8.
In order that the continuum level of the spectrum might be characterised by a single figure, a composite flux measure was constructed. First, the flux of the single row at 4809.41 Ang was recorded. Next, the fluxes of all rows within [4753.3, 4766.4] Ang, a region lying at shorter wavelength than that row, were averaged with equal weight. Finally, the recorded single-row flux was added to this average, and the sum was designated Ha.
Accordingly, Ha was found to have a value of 29.7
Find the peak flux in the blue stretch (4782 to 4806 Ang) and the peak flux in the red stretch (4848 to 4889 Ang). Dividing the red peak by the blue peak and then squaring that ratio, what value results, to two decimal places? 0.90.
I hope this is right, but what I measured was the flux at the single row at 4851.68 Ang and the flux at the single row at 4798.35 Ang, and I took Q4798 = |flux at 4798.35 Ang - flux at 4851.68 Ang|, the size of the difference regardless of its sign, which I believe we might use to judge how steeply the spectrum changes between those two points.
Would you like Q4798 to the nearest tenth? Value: 1.4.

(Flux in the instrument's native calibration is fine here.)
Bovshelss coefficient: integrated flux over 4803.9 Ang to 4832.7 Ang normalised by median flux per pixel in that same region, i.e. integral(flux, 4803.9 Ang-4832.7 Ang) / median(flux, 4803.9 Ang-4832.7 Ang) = 29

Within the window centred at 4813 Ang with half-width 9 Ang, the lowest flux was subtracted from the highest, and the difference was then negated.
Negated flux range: -1.3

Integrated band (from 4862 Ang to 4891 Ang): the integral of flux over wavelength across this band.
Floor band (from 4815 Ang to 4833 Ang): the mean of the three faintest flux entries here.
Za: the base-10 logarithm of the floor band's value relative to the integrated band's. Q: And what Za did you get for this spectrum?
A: -1.4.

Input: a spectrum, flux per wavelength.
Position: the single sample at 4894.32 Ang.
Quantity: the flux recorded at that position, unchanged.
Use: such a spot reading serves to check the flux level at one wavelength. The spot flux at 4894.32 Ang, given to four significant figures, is 14.87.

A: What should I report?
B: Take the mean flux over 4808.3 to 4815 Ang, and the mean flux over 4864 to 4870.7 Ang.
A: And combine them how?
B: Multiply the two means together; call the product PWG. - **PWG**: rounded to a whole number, 167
